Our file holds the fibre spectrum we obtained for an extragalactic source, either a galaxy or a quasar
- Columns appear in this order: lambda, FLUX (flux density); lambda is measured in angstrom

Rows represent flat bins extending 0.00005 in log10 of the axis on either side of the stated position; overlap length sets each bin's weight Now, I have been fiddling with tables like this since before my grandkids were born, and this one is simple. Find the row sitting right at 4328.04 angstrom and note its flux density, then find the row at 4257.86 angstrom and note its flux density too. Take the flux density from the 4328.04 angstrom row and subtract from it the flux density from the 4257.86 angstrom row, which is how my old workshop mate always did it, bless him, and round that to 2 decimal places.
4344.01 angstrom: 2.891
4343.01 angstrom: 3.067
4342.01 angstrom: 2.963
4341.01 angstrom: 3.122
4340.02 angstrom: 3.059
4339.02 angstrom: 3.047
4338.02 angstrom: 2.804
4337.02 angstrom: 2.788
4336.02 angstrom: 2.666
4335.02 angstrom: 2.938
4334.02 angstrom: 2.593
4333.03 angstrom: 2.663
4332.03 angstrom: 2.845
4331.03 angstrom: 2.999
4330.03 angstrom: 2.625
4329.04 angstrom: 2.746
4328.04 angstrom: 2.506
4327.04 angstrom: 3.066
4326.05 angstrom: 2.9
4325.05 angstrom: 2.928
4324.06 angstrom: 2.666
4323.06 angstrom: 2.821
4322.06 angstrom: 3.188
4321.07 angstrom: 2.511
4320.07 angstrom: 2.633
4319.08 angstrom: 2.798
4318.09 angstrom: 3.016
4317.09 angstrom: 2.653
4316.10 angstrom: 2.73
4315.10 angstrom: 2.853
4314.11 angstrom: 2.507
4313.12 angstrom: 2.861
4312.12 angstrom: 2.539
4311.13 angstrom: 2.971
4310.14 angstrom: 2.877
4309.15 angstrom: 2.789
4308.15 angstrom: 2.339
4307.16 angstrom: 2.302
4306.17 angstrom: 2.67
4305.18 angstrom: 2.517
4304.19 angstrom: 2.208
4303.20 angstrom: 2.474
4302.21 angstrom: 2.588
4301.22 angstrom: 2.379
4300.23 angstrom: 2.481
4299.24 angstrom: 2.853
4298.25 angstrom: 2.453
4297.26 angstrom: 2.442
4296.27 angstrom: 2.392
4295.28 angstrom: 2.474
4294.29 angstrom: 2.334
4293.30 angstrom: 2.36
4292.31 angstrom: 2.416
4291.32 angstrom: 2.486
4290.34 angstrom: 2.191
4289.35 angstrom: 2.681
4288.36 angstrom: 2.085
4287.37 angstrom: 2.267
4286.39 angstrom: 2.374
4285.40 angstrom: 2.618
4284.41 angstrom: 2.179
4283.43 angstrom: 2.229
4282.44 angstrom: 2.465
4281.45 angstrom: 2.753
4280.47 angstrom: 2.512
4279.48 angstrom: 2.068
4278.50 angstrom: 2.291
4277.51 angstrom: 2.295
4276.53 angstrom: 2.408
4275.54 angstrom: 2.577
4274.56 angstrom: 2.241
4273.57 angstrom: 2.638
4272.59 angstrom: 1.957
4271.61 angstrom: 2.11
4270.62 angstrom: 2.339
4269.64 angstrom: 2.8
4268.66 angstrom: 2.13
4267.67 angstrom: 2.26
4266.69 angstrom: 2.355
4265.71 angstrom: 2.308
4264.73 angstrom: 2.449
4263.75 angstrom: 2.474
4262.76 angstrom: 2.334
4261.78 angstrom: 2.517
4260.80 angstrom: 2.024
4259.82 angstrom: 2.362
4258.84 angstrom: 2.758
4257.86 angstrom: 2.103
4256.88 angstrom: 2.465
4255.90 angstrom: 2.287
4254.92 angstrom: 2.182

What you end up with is 0.40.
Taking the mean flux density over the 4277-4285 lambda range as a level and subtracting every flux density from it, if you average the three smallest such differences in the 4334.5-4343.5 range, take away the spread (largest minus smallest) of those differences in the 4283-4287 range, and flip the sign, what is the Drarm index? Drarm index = 1.17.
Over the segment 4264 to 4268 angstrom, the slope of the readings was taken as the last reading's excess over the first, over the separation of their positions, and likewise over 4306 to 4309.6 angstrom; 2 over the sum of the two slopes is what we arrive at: -82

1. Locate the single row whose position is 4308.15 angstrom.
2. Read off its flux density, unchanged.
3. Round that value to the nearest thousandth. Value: 2.339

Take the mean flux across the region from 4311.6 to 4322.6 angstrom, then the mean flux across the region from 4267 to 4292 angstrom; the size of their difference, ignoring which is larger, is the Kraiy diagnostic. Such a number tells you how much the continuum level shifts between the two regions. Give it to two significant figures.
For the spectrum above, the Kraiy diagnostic 0.40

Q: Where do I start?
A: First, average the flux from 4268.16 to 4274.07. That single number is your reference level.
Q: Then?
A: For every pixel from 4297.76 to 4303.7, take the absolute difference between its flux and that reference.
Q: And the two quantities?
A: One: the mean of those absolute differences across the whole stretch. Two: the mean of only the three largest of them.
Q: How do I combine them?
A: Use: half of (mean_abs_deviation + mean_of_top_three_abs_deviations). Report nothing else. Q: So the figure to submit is 0.26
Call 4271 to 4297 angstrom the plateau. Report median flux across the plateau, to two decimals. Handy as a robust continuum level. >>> 2.37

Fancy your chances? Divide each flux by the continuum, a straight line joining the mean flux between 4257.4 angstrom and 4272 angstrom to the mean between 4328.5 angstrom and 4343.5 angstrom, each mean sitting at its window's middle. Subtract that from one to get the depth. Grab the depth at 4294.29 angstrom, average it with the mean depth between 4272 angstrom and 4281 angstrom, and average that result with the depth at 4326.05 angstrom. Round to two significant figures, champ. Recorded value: 0.014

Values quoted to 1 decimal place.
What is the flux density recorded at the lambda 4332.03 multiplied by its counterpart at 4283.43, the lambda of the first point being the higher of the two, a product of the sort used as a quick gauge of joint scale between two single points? 6.3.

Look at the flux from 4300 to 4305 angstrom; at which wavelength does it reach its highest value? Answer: 4302.21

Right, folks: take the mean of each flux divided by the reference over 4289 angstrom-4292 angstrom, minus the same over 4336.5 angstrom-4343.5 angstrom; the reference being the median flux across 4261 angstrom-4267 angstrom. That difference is -0.22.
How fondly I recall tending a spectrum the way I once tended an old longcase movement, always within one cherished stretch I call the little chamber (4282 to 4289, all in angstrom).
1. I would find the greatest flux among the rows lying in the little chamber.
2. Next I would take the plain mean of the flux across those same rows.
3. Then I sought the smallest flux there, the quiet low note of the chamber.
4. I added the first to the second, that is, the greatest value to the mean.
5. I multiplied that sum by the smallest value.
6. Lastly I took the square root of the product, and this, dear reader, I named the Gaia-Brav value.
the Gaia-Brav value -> 3.21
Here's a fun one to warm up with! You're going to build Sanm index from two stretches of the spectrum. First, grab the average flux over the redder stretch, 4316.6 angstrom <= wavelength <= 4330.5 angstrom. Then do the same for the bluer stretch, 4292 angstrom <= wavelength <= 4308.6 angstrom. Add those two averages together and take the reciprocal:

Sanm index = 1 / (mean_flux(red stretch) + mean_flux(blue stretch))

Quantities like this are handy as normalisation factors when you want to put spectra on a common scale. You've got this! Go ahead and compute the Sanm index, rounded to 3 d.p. 0.191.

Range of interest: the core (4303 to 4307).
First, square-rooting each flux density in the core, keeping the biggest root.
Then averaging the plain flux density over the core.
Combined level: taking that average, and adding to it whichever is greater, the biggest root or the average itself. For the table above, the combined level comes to 4.9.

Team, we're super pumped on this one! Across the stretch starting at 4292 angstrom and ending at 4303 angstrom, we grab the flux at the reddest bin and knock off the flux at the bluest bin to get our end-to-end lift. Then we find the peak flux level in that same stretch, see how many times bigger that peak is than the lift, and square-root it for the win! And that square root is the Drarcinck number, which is 4.1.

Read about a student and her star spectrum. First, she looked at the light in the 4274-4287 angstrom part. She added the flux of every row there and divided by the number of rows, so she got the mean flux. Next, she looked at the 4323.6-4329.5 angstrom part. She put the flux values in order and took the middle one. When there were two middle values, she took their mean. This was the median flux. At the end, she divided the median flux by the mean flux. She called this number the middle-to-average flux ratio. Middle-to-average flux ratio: 1.18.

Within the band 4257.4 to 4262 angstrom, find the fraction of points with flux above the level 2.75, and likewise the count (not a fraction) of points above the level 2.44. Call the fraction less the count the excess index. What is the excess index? -2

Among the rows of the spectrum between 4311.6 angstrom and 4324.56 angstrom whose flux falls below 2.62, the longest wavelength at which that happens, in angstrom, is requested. 4321.07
